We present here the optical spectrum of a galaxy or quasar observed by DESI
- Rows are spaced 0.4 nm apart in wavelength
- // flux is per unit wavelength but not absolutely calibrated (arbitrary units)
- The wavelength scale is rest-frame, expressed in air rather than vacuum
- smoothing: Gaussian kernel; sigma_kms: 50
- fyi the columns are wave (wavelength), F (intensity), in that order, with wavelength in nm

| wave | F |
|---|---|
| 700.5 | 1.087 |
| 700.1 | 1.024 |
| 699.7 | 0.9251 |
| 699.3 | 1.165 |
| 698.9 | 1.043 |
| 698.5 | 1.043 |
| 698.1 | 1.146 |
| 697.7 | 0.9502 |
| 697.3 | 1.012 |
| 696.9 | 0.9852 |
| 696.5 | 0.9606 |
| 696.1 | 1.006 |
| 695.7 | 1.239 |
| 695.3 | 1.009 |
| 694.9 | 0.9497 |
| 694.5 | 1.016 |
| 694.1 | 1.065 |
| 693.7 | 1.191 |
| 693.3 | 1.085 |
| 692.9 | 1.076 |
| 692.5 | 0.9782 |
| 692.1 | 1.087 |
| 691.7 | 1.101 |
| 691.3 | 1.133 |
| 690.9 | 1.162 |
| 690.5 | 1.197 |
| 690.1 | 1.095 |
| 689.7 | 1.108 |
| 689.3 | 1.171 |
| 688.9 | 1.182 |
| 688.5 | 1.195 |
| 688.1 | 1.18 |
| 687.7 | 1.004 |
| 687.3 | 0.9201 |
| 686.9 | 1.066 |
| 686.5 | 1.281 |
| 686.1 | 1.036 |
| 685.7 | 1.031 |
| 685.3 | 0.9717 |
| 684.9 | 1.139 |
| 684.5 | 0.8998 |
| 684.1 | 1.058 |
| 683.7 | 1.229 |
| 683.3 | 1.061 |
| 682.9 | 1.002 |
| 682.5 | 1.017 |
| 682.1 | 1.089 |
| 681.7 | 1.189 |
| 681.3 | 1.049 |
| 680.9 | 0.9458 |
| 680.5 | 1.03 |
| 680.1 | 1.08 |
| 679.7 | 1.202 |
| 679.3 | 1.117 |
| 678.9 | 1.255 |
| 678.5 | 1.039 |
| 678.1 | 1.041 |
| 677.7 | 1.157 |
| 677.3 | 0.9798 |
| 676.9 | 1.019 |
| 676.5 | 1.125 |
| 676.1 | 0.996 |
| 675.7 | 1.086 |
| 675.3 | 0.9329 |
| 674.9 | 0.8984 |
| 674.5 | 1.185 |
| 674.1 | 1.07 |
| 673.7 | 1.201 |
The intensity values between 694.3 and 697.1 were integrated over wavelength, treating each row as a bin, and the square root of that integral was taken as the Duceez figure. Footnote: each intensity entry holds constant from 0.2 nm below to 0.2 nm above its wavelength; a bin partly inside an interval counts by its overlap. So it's 1.69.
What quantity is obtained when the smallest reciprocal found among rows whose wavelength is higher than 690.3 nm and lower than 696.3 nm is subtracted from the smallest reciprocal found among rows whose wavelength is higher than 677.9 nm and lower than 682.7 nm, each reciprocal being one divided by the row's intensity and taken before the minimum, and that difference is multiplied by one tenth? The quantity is -0.001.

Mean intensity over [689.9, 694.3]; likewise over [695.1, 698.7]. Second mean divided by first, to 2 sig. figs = 0.94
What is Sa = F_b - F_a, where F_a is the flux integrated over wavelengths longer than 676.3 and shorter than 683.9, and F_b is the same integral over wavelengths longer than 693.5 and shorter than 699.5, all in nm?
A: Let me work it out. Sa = -1.9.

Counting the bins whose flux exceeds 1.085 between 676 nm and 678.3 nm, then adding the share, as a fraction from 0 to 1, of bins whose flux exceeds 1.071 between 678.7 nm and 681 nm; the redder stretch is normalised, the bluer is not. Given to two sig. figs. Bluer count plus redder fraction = 2.7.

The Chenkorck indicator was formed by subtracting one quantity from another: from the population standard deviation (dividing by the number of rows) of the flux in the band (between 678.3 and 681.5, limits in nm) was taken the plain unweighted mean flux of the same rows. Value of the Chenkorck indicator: -1.00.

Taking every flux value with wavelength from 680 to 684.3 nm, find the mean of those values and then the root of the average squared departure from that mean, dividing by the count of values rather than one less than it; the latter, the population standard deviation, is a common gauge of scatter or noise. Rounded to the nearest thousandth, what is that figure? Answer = 0.077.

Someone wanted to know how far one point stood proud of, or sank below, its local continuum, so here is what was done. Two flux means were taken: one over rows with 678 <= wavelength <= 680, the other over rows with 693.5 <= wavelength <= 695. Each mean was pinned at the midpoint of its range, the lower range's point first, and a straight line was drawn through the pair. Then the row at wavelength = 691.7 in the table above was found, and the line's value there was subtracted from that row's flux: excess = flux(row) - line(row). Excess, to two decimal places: 0.03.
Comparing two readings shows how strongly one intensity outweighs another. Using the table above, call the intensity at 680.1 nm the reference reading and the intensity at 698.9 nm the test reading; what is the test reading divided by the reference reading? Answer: 0.97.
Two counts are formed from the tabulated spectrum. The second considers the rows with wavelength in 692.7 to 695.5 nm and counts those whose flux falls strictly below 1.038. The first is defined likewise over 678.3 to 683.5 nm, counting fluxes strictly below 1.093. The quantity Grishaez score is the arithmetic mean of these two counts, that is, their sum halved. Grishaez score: 6.0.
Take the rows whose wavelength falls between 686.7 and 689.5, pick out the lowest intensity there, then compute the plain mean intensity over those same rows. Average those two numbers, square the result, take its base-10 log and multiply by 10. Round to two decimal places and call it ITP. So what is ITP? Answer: 0.10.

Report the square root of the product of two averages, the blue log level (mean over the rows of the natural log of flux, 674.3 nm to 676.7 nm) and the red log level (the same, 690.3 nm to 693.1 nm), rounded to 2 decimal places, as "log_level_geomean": 0.06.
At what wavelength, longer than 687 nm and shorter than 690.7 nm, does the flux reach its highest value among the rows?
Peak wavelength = 690.5 nm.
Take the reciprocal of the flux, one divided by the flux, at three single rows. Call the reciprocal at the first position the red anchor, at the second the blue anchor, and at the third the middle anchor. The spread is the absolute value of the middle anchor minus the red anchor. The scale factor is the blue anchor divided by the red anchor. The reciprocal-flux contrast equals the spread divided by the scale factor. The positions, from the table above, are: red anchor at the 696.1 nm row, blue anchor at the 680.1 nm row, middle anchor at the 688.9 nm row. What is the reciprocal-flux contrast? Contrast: 0.16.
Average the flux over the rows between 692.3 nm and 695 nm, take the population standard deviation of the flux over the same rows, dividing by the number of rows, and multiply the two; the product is 0.078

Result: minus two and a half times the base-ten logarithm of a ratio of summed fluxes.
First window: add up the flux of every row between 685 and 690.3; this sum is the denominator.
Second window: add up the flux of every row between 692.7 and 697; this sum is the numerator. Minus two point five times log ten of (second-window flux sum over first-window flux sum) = 0.2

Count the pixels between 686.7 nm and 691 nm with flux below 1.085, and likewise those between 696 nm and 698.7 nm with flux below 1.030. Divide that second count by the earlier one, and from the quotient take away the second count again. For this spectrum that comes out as -3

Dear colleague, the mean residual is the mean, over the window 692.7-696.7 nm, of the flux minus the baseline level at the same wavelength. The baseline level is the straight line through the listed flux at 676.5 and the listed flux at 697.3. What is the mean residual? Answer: 0.034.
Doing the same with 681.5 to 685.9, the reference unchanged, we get -0.023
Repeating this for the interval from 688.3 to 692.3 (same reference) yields 0.093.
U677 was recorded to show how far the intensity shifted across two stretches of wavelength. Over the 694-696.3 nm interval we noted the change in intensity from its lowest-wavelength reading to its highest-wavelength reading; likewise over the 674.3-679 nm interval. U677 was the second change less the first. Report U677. 0.13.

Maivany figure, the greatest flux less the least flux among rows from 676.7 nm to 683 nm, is 0.31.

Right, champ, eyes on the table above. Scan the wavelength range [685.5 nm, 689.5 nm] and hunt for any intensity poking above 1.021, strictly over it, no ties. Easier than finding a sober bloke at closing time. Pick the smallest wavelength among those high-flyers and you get 685.7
